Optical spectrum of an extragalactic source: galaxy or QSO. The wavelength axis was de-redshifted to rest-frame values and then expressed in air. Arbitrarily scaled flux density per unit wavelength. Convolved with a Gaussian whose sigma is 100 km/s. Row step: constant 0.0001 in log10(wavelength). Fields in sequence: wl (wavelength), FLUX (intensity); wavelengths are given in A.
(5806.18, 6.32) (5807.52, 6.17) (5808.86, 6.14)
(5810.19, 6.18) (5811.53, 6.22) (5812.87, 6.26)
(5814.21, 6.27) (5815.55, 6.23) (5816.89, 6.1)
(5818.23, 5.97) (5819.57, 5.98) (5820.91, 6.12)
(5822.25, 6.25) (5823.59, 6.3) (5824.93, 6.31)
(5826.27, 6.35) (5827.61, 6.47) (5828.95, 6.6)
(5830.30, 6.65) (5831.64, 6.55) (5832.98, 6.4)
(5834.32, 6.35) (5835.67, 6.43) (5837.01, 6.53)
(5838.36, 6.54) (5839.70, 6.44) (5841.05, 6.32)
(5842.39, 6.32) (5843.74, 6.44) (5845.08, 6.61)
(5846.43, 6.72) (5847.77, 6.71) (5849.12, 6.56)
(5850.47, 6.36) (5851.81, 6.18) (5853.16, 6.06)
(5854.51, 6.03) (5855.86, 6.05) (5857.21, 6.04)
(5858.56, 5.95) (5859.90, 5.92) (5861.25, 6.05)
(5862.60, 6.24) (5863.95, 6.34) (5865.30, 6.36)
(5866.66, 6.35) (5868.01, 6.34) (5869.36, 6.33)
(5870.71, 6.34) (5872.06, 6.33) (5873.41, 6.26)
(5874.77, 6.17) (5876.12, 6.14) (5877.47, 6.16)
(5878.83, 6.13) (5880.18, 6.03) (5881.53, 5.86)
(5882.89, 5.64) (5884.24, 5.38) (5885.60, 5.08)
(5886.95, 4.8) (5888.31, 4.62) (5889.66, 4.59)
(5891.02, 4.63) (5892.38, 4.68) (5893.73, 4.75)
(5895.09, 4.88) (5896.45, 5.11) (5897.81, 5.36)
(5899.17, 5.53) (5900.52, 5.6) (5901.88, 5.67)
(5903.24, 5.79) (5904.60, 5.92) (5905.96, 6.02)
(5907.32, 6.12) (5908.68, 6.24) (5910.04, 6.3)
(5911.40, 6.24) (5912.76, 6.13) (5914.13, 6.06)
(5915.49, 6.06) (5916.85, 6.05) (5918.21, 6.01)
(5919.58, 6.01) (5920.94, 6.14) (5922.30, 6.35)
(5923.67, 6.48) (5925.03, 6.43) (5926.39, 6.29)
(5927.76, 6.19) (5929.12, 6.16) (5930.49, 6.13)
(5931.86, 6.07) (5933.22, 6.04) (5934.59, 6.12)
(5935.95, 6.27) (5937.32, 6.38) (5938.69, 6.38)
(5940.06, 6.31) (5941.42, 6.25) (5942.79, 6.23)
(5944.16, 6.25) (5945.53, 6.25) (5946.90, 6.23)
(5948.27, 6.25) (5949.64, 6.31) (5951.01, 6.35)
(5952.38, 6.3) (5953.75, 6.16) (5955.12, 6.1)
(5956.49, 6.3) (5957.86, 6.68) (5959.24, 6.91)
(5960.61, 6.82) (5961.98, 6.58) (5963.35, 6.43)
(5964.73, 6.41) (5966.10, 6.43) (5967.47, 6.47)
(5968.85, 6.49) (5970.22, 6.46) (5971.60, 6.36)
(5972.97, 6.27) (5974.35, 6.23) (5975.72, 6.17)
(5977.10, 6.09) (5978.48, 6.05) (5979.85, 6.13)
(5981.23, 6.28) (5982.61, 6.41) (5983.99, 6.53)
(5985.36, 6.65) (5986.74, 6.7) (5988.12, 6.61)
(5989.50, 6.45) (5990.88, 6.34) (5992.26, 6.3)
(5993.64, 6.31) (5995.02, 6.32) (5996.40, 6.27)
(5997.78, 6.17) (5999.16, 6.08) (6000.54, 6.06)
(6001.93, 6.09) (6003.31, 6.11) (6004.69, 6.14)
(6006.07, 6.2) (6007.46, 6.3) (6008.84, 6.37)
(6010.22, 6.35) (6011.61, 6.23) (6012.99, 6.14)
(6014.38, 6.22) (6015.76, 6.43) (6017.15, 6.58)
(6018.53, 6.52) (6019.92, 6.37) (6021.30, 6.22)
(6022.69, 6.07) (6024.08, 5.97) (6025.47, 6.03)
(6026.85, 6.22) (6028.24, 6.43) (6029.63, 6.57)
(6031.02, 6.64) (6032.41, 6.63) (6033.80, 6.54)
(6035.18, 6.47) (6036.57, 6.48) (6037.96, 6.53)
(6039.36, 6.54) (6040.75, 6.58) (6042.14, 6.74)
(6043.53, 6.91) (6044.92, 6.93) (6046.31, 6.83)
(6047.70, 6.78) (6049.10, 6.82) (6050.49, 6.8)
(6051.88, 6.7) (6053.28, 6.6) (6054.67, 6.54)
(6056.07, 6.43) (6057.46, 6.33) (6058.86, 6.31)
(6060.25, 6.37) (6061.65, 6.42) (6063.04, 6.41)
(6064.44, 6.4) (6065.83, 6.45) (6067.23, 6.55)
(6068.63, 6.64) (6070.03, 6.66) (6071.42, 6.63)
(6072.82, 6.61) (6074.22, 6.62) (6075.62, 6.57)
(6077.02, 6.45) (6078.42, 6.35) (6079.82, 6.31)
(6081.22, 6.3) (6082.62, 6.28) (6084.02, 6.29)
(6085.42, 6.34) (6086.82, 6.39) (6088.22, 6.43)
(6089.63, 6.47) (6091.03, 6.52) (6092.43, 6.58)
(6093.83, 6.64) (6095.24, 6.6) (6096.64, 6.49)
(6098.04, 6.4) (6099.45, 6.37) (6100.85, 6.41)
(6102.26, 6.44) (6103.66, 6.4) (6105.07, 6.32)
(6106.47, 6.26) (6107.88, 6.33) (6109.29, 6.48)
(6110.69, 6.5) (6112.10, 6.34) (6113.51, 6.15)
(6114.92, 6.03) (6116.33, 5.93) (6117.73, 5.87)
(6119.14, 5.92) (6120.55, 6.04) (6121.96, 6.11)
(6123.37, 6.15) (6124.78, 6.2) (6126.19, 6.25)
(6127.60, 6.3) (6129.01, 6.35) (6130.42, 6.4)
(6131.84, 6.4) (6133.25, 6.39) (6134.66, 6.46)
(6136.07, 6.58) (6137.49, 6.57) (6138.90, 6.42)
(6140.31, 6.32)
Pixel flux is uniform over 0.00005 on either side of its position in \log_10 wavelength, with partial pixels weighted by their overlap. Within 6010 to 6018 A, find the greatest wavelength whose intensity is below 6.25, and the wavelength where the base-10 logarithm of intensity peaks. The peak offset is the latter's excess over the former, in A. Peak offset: 2.8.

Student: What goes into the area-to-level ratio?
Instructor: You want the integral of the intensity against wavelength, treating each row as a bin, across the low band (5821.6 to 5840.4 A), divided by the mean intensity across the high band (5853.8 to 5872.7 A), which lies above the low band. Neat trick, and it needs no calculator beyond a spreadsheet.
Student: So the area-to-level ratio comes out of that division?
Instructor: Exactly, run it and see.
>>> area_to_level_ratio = 19.6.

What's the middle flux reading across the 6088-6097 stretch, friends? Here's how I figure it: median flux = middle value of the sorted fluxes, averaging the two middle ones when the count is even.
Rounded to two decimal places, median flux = 6.52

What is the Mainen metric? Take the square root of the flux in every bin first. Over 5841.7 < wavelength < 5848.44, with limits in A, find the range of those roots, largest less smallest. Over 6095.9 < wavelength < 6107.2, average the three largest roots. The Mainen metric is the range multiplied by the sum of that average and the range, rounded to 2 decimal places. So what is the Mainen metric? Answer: 0.21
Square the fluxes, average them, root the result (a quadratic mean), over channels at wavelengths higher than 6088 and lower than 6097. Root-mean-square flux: 6.53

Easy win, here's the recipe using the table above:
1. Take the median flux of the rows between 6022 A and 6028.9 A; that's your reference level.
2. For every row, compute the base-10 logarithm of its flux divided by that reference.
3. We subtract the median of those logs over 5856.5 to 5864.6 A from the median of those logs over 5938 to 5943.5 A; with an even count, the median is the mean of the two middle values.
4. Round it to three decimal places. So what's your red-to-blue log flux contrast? 0.017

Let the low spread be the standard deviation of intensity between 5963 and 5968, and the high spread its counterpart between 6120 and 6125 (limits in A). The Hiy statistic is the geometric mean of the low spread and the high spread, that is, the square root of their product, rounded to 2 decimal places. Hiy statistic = 0.04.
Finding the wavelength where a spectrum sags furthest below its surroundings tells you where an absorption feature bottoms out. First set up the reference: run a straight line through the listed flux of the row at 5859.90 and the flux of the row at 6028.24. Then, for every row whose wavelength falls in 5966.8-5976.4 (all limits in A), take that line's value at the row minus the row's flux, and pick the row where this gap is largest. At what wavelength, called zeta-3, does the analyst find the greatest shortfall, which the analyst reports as 5975.72 A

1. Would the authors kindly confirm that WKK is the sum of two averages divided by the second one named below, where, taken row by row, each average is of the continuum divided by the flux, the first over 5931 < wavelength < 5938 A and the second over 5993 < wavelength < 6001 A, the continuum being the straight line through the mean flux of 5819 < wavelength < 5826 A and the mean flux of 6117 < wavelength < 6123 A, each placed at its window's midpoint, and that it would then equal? 2.01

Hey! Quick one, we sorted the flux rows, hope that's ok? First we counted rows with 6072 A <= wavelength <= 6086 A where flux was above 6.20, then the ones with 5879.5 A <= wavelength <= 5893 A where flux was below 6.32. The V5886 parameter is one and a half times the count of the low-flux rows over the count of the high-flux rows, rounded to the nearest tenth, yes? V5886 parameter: 1.5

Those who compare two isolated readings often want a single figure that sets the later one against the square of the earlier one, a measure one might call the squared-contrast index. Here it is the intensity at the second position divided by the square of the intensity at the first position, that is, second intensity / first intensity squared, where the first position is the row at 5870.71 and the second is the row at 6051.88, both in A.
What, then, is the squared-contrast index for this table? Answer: 0.167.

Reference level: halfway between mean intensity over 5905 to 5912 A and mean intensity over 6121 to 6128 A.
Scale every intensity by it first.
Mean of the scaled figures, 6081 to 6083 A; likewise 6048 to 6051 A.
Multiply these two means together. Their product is 1.12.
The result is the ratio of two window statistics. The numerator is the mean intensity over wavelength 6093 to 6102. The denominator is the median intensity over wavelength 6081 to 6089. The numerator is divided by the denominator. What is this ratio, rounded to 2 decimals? 1.03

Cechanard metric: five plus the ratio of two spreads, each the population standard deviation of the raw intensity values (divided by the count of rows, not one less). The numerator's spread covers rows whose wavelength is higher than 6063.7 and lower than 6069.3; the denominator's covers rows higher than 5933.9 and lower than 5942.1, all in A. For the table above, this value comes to 6.04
